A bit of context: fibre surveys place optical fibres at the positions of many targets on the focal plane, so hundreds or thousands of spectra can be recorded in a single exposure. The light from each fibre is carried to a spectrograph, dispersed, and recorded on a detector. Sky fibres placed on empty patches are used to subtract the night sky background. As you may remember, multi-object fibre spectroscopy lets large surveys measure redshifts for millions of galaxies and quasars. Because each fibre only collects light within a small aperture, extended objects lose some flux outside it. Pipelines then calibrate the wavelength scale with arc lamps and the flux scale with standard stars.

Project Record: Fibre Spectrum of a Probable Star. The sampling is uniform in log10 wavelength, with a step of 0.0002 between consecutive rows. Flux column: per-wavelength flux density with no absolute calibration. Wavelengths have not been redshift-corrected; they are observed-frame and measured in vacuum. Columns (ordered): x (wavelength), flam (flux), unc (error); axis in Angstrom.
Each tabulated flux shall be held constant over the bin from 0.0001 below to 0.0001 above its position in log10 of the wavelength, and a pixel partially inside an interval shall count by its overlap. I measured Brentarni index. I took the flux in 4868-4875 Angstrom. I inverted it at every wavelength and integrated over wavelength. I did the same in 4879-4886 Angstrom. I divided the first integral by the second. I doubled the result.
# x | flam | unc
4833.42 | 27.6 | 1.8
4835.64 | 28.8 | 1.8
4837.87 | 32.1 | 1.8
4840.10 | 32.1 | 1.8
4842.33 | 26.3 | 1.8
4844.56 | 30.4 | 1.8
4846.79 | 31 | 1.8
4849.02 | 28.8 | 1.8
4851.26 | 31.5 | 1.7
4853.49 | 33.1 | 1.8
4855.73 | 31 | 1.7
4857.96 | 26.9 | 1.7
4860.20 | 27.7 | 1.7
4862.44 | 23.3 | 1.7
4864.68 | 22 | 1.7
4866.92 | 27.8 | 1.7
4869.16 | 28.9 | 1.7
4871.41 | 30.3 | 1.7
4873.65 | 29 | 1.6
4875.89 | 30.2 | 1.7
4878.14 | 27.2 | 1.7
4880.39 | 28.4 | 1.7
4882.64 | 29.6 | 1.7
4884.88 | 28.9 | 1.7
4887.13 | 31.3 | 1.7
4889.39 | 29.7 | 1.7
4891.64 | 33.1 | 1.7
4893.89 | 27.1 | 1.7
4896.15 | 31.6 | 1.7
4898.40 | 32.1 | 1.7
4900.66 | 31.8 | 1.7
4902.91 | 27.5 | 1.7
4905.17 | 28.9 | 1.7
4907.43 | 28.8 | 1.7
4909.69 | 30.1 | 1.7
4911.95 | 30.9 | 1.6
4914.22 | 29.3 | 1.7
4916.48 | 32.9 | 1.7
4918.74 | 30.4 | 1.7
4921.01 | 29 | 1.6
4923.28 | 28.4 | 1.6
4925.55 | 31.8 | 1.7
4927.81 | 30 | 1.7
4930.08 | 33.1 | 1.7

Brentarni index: 2.0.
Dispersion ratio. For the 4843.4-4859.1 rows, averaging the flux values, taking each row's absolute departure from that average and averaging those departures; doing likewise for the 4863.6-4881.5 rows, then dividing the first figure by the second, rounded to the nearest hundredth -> 0.84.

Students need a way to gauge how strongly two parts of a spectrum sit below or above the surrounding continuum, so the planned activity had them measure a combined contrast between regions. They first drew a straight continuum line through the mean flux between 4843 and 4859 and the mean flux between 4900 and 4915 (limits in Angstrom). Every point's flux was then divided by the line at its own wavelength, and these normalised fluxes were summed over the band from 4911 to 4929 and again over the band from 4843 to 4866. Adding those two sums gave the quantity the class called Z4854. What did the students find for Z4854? 18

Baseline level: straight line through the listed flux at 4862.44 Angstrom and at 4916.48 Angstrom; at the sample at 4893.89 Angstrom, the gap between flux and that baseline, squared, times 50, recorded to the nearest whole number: 160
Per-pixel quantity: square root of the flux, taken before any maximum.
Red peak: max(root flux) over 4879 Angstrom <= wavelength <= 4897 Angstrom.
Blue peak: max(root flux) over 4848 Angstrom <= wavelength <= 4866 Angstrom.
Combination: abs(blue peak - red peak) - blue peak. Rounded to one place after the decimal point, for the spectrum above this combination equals -5.8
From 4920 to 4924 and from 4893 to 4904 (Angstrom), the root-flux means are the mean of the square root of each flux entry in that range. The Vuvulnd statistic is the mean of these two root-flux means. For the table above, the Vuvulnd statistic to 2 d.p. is 5.42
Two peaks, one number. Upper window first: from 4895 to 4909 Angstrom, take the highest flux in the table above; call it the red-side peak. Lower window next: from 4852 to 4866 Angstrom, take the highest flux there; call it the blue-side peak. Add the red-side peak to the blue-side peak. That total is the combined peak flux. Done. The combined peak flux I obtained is 65.2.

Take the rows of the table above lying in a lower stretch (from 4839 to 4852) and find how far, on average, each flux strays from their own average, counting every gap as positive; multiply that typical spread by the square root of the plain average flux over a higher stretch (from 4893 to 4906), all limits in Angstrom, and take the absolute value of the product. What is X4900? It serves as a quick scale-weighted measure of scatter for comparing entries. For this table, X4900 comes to 9.0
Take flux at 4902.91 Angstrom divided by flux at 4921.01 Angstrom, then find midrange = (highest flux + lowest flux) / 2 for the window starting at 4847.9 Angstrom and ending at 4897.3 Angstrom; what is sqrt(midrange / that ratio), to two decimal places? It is 5.39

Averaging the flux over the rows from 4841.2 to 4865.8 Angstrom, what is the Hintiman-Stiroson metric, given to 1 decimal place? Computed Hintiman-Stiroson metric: 28.4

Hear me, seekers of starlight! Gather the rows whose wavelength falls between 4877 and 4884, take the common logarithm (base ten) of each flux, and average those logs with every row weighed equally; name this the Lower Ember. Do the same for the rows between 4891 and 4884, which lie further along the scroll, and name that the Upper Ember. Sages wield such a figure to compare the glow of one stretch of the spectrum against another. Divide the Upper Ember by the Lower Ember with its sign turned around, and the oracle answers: -1.02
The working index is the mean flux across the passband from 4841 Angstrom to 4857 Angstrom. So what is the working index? 30.3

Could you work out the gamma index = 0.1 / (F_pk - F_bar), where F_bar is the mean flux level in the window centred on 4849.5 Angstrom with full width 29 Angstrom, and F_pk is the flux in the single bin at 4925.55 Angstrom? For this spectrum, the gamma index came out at 0.04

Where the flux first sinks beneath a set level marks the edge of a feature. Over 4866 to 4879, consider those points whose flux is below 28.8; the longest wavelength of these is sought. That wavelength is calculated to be 4878.14 Angstrom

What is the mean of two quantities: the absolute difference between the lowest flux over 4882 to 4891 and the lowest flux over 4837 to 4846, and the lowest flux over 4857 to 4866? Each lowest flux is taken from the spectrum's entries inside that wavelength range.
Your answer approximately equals 12.3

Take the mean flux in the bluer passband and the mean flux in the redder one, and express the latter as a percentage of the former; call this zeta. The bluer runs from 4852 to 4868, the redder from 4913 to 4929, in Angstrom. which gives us 110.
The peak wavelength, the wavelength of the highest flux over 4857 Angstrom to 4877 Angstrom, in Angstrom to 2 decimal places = 4871.41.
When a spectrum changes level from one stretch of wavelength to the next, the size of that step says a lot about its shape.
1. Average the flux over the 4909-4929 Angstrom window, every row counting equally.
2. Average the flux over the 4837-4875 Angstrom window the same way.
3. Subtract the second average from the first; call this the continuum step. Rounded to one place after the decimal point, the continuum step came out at 1.4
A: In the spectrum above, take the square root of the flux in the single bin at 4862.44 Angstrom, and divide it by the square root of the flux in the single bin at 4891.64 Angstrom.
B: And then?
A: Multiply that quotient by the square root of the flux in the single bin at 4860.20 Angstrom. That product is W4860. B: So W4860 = 4.42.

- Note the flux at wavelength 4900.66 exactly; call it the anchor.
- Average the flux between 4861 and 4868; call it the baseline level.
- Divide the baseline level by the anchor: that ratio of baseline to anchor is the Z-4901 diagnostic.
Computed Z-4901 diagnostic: 0.77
